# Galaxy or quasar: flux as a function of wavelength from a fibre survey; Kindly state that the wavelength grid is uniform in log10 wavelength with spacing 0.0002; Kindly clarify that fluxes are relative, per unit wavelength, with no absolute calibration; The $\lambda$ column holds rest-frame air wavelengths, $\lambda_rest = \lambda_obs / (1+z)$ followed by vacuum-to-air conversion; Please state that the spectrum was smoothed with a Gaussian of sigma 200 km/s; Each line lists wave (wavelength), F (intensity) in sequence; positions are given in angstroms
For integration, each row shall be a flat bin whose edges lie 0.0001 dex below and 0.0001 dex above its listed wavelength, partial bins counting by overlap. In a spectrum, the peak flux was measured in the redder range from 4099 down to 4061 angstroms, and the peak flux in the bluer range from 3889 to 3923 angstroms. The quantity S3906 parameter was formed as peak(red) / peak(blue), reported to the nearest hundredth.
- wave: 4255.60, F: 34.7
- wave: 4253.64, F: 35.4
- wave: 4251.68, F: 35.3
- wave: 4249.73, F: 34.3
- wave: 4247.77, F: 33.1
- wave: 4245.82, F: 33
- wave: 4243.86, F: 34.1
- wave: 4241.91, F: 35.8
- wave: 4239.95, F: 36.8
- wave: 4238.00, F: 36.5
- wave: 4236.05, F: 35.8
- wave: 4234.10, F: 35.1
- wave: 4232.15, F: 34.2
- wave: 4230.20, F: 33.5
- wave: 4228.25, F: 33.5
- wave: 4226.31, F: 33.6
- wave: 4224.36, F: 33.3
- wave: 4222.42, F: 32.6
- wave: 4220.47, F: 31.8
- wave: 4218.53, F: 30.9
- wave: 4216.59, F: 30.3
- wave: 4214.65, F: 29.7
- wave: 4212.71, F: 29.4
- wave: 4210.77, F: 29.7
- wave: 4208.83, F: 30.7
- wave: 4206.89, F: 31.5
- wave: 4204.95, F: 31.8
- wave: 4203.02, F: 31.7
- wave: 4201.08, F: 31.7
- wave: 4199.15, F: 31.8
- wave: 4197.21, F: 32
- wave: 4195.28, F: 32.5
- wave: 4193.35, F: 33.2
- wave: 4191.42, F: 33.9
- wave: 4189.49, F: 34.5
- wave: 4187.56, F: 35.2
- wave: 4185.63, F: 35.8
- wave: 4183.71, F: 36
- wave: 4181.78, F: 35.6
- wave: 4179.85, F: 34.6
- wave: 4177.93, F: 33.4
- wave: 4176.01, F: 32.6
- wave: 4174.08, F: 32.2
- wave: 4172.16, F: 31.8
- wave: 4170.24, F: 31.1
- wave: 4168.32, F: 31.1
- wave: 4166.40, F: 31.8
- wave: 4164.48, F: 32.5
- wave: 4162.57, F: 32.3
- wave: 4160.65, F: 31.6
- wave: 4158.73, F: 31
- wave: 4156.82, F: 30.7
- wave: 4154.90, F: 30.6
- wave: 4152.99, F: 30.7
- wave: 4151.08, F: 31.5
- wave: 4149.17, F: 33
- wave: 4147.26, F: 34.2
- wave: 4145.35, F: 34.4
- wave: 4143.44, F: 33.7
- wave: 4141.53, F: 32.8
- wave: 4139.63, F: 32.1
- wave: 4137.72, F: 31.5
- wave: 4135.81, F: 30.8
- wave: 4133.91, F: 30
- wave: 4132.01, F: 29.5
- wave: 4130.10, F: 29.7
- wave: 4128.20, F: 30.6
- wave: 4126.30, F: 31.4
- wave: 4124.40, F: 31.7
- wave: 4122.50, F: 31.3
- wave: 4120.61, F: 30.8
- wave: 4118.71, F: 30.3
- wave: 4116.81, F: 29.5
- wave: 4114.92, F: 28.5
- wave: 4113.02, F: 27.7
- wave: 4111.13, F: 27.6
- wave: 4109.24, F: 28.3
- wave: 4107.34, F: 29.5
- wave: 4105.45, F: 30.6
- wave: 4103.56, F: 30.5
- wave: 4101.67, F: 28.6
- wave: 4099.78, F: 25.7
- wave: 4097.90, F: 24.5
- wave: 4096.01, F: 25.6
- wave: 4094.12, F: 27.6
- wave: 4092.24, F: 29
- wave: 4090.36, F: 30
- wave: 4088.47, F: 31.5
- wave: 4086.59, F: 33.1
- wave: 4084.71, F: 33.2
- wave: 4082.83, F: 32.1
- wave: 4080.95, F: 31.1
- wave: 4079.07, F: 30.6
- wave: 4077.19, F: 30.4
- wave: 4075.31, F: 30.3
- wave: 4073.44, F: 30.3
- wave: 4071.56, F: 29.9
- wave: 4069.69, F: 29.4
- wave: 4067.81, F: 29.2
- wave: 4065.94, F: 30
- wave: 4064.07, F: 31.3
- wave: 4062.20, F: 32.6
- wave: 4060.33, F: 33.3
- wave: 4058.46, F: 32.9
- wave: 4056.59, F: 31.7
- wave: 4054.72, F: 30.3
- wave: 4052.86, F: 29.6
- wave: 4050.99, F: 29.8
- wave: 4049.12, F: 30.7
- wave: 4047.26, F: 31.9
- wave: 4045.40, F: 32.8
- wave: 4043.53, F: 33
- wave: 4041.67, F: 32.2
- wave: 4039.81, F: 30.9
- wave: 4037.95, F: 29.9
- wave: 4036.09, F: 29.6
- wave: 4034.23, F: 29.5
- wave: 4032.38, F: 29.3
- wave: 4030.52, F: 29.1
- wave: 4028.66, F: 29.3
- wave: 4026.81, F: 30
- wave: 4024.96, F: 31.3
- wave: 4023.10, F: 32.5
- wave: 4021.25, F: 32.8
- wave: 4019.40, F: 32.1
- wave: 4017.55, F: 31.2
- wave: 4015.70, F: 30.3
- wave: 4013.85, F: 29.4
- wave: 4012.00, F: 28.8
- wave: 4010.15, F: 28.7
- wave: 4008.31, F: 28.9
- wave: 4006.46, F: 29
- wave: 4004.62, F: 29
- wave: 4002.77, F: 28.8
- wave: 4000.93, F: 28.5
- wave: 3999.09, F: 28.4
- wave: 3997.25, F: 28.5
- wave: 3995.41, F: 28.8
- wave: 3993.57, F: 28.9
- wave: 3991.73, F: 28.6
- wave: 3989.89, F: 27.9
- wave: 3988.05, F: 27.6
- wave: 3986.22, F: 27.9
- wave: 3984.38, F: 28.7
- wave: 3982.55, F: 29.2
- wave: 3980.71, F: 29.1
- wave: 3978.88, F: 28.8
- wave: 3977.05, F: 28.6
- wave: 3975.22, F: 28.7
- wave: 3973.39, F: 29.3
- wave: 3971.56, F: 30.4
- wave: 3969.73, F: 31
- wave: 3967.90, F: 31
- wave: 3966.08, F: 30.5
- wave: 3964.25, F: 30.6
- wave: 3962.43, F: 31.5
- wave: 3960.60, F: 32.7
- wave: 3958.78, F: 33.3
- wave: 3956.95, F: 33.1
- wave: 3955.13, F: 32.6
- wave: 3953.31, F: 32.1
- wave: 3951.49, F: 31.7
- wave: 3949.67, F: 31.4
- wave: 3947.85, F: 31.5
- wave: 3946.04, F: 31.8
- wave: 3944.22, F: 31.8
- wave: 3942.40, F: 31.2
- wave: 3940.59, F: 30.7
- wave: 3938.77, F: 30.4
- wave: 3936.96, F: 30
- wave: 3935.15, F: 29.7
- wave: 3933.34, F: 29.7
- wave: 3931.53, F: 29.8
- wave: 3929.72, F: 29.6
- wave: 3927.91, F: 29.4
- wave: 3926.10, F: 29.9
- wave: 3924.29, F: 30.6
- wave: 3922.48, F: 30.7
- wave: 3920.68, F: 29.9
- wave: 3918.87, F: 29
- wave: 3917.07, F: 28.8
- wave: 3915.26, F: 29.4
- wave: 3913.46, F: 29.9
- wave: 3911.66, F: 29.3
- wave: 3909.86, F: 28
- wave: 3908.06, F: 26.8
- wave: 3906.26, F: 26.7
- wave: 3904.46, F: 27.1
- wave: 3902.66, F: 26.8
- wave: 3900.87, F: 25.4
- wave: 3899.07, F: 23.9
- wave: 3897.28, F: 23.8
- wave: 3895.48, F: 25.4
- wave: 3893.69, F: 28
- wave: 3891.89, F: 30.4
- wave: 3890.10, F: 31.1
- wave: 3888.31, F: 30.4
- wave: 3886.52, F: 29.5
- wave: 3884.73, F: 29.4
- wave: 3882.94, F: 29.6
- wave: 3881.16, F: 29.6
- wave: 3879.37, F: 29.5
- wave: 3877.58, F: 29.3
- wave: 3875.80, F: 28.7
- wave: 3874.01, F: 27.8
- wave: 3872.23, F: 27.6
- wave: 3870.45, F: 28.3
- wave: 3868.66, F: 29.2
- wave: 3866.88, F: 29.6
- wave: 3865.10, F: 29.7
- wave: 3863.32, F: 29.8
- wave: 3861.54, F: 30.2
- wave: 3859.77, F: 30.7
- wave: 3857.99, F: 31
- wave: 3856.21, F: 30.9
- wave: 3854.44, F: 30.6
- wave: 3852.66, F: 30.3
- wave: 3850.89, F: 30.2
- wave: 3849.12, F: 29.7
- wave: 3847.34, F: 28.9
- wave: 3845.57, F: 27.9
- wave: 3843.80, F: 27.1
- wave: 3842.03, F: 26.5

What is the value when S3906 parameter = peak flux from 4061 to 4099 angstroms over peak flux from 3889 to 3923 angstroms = 1.07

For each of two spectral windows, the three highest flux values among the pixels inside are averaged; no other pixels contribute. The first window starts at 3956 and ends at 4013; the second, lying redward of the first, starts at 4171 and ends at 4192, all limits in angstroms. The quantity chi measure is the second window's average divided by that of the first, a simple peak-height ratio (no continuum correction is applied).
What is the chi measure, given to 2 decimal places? 1.08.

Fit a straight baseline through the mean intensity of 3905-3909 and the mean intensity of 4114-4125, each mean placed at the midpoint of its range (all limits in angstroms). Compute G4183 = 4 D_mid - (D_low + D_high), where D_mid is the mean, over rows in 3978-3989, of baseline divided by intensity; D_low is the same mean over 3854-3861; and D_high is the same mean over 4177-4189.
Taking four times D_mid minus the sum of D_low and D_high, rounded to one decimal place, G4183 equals 2.2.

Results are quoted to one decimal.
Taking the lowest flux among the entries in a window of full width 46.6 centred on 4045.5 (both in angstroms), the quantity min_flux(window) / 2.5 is 11.6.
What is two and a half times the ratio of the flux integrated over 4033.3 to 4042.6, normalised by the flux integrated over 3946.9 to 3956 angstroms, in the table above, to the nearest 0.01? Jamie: 2.44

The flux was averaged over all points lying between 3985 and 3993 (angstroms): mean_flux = 28.0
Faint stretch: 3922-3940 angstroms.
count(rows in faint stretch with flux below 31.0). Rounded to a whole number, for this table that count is 10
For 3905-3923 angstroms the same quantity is 10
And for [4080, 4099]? 5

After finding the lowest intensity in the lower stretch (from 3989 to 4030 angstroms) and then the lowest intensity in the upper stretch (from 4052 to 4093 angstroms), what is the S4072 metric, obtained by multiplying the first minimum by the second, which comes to 809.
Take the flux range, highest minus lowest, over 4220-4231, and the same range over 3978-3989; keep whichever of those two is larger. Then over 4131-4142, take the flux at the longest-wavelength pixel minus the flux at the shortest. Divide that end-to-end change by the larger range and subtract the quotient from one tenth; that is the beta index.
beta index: -1.7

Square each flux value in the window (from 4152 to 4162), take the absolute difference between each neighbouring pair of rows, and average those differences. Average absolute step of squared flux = 17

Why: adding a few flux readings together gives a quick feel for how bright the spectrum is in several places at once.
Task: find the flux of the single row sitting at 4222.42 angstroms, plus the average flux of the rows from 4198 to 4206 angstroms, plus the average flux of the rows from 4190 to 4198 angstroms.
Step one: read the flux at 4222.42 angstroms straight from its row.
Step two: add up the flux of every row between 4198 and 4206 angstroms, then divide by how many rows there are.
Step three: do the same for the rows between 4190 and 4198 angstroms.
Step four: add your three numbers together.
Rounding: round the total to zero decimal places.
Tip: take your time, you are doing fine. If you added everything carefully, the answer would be 97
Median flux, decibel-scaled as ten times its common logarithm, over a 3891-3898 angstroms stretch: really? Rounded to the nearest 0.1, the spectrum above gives 14.3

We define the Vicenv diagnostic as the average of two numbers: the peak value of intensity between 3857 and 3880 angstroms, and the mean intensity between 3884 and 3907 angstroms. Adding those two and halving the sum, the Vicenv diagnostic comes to 29.3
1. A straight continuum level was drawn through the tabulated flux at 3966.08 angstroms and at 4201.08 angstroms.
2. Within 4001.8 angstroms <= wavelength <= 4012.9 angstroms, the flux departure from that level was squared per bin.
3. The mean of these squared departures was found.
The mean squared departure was 3.4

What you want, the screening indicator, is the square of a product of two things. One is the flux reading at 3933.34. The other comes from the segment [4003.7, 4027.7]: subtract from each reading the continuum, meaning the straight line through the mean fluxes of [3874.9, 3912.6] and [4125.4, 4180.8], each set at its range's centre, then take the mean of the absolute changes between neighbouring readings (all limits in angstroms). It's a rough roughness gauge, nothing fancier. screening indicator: 318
